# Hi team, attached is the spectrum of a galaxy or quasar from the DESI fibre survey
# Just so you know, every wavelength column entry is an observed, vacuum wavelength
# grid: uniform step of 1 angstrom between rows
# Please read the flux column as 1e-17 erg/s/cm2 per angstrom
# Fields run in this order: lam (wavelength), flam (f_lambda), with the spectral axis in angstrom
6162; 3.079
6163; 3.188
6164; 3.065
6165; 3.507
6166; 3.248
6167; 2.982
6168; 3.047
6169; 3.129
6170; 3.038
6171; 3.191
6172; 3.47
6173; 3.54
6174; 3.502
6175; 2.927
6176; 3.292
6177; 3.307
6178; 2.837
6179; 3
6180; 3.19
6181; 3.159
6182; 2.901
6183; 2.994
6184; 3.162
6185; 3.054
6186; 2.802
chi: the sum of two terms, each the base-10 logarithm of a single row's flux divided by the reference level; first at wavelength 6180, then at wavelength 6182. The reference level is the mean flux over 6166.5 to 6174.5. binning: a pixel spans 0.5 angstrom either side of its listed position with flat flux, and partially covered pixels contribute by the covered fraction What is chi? -0.05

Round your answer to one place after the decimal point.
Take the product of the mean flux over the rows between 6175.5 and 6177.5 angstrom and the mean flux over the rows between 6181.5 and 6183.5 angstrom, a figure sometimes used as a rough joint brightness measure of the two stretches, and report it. 9.7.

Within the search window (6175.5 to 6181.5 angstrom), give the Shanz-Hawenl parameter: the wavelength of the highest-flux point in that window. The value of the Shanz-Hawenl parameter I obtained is 6177 angstrom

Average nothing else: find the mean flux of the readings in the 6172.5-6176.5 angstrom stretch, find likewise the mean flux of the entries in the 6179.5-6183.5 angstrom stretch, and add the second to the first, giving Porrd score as 6.38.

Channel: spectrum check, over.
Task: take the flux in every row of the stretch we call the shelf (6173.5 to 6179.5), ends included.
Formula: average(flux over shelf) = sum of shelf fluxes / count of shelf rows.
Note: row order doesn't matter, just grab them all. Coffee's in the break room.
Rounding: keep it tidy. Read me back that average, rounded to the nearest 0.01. 3.14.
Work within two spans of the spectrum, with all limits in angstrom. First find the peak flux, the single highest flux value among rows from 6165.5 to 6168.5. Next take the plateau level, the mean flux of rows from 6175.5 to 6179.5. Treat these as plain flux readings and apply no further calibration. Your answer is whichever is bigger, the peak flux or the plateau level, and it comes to 3.25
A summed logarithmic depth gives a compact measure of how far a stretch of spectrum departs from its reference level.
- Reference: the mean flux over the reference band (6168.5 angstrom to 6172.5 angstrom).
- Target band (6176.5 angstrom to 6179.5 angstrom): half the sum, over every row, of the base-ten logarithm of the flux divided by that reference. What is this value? -0.034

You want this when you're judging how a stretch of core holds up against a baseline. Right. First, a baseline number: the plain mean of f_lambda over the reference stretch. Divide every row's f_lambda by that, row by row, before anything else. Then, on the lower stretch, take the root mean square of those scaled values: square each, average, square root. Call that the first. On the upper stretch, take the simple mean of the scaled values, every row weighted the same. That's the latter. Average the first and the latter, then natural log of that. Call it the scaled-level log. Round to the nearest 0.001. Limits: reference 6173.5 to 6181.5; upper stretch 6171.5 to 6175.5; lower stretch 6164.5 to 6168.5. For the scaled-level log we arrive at 0.040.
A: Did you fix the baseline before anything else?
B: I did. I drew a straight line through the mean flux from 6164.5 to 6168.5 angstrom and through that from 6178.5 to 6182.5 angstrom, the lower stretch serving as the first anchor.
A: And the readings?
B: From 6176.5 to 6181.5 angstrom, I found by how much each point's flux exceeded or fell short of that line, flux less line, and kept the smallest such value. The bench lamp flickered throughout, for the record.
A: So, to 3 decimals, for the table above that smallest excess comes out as -0.249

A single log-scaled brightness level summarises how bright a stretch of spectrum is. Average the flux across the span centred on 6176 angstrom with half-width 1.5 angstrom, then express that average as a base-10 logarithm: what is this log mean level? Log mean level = 0.502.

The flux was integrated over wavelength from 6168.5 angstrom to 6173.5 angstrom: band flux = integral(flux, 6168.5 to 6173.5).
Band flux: 16.4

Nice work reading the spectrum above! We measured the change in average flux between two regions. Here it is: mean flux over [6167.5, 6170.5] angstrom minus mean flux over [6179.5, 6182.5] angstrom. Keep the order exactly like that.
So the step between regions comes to -0.01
